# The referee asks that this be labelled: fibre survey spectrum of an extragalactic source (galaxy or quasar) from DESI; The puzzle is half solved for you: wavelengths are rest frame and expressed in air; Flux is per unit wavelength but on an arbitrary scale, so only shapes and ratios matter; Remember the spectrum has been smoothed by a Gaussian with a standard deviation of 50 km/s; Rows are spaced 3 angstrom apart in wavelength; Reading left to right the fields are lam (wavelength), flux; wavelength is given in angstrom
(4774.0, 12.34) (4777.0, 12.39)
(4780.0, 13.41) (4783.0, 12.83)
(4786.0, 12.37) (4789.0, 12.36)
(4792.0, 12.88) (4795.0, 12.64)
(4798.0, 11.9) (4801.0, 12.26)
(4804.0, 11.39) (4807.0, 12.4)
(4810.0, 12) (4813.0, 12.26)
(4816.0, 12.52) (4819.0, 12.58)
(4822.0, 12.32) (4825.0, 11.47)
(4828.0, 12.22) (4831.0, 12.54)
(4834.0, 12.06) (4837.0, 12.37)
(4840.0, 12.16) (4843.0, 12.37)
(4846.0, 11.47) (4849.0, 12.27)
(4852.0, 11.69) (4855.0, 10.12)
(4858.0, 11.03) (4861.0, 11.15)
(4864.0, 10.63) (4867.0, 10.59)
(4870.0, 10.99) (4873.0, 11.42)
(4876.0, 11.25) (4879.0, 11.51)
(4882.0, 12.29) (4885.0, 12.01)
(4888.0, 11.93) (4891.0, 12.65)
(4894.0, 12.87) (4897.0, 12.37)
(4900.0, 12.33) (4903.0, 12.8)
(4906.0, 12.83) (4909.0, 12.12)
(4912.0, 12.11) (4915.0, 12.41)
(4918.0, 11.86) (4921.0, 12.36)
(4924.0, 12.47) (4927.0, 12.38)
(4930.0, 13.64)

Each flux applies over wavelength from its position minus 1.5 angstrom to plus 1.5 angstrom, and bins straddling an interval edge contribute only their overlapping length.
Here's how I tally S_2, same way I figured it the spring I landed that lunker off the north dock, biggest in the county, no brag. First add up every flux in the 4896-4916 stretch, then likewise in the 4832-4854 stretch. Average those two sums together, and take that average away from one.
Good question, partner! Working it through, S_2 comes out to -84.7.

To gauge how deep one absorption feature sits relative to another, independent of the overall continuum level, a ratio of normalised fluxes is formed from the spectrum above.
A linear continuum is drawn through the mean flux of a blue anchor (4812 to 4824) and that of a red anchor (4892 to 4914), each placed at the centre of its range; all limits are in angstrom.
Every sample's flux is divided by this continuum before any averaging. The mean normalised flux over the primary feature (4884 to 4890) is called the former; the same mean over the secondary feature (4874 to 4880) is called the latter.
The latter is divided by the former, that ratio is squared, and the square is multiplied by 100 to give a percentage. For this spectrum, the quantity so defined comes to 90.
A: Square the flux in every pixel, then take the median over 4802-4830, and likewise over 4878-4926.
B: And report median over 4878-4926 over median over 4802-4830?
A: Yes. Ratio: 1.01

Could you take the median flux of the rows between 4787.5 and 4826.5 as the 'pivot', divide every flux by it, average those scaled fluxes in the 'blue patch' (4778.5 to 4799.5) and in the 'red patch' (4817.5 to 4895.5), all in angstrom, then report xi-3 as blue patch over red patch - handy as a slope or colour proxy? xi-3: 1.07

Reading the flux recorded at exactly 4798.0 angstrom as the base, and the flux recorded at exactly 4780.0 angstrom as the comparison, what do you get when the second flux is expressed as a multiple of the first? 1.13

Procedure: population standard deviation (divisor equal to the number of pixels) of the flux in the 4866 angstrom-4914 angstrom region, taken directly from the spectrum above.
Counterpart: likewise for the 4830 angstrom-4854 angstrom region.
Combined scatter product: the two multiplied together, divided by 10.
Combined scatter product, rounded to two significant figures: 0.023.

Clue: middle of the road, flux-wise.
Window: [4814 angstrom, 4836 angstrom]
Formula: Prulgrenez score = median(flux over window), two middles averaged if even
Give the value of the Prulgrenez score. 12.3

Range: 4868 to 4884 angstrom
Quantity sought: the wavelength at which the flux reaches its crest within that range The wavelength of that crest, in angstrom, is 4882.0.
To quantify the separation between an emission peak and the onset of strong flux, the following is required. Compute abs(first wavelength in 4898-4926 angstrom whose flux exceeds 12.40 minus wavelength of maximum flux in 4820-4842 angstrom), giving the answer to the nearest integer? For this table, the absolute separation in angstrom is 72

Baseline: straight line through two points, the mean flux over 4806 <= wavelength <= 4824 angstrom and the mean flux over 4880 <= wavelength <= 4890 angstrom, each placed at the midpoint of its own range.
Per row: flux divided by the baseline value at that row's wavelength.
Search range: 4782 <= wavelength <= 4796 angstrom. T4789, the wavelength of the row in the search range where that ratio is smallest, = 4786.0 angstrom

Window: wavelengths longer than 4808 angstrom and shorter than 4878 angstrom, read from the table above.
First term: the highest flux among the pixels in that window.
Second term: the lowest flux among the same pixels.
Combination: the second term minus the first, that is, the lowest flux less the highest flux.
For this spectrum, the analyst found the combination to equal -2.5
